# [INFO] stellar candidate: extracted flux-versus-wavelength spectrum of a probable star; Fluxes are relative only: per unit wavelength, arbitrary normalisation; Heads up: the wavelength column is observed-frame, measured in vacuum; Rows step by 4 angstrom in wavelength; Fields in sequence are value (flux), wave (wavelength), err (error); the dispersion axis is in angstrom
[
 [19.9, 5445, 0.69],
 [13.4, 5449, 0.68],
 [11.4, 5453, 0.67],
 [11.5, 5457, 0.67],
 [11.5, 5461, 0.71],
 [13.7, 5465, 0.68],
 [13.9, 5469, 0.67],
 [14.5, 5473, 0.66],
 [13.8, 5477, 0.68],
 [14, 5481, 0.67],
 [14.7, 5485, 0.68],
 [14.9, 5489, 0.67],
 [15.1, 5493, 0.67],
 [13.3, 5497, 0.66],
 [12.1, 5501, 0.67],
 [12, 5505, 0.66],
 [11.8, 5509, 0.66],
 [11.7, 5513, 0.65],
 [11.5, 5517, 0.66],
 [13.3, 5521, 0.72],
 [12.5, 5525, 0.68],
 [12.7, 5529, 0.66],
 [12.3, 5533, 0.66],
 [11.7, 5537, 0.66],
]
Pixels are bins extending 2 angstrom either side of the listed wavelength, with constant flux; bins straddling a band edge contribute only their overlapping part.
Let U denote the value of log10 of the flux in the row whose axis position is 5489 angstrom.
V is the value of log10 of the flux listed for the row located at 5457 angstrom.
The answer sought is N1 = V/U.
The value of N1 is 0.90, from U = 1.17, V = 1.061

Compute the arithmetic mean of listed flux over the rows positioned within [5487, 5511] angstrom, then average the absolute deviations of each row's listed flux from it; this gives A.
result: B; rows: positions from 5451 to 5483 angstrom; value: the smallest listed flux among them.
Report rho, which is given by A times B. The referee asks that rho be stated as 14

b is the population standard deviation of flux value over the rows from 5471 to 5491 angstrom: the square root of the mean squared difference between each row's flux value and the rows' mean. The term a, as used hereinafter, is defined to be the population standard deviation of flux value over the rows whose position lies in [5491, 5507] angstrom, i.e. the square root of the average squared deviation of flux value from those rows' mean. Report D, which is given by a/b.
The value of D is 3.0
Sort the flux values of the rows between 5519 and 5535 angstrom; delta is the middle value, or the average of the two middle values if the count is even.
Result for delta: 12.6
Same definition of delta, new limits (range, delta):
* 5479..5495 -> 14.8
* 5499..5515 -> 11.9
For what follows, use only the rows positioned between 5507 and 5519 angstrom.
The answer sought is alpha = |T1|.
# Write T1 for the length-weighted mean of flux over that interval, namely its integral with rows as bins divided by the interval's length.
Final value 11.7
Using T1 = 11.7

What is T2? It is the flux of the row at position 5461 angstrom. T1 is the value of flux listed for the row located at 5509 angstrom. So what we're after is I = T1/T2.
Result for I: 1.03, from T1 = 11.8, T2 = 11.5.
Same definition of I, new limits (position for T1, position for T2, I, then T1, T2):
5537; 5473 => 0.81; 11.7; 14.5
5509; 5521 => 0.89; 11.8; 13.3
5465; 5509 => 1.16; 13.7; 11.8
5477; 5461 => 1.20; 13.8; 11.5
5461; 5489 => 0.77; 11.5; 14.9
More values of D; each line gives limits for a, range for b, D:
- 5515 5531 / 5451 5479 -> 0.5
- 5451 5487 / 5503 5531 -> 2.1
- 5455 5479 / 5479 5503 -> 1.1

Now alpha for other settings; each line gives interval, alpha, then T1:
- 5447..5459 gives 12.1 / 12.1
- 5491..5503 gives 13.5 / 13.5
